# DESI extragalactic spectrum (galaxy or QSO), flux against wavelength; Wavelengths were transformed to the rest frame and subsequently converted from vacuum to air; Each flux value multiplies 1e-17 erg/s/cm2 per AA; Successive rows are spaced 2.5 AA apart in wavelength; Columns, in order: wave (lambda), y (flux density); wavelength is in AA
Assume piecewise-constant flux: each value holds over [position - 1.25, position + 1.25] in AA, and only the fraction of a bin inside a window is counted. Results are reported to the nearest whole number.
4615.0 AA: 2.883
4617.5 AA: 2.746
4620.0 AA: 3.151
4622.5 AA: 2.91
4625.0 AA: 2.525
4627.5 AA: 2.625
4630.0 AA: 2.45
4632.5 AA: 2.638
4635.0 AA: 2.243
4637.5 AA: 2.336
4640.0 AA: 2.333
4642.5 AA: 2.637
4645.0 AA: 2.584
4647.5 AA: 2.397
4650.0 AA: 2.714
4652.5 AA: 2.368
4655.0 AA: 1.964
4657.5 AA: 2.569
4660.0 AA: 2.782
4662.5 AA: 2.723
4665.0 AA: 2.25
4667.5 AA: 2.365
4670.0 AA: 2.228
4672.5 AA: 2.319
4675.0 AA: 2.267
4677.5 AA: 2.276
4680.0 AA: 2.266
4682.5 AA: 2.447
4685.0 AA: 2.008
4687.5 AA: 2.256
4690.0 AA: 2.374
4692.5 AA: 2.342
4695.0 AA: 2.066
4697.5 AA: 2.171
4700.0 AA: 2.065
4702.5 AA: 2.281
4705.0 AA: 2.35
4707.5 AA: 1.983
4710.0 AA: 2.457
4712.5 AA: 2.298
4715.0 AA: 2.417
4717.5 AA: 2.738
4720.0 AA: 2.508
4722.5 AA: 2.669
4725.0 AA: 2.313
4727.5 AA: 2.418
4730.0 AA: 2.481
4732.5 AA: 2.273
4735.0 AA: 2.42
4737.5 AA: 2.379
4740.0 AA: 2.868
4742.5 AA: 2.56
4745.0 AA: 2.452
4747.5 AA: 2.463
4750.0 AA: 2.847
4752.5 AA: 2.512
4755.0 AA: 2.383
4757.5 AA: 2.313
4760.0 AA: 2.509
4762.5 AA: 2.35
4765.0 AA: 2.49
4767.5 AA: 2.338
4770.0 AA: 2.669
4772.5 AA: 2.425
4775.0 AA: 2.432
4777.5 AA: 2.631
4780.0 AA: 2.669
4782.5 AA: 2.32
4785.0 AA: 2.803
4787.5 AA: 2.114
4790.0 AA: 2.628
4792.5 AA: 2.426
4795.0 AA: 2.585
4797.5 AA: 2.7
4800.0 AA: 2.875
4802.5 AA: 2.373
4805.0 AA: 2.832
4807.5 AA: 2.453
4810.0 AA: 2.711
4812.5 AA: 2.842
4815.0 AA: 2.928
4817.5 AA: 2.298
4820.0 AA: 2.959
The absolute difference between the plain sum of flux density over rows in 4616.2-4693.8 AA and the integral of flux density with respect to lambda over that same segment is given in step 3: 114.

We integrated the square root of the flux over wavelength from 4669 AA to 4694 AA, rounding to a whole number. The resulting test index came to 38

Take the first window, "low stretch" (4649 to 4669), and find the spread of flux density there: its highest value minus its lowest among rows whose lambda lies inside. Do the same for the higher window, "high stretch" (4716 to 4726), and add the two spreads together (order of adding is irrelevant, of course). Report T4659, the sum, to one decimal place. 1.2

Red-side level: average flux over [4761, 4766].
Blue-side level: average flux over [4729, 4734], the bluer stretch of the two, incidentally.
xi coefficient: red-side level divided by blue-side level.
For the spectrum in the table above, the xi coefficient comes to 1.02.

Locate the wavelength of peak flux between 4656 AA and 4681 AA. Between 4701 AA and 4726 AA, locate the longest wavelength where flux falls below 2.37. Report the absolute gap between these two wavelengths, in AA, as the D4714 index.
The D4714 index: 65.0 AA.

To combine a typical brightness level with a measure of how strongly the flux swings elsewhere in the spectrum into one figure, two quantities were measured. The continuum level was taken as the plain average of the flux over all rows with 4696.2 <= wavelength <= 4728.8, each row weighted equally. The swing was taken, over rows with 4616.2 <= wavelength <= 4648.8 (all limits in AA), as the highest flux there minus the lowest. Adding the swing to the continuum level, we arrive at 3.27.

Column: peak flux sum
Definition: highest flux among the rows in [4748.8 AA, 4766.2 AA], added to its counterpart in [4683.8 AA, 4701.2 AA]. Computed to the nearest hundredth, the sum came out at 5.22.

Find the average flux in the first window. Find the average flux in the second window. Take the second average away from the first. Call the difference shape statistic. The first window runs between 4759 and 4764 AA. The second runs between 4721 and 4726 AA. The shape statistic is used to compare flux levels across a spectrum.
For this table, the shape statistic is -0.1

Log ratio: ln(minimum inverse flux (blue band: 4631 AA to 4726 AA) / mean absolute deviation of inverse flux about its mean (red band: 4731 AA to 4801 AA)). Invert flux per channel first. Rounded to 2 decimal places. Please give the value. 2.70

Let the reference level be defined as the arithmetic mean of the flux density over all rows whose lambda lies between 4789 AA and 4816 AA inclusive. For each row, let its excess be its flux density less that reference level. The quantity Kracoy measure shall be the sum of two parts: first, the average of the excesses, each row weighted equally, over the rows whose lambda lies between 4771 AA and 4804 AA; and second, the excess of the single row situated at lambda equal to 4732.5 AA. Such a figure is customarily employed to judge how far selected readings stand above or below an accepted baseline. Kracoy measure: -0.5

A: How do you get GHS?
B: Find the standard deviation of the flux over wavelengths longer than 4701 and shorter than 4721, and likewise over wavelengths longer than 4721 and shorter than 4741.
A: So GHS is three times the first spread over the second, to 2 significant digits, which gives 3.3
